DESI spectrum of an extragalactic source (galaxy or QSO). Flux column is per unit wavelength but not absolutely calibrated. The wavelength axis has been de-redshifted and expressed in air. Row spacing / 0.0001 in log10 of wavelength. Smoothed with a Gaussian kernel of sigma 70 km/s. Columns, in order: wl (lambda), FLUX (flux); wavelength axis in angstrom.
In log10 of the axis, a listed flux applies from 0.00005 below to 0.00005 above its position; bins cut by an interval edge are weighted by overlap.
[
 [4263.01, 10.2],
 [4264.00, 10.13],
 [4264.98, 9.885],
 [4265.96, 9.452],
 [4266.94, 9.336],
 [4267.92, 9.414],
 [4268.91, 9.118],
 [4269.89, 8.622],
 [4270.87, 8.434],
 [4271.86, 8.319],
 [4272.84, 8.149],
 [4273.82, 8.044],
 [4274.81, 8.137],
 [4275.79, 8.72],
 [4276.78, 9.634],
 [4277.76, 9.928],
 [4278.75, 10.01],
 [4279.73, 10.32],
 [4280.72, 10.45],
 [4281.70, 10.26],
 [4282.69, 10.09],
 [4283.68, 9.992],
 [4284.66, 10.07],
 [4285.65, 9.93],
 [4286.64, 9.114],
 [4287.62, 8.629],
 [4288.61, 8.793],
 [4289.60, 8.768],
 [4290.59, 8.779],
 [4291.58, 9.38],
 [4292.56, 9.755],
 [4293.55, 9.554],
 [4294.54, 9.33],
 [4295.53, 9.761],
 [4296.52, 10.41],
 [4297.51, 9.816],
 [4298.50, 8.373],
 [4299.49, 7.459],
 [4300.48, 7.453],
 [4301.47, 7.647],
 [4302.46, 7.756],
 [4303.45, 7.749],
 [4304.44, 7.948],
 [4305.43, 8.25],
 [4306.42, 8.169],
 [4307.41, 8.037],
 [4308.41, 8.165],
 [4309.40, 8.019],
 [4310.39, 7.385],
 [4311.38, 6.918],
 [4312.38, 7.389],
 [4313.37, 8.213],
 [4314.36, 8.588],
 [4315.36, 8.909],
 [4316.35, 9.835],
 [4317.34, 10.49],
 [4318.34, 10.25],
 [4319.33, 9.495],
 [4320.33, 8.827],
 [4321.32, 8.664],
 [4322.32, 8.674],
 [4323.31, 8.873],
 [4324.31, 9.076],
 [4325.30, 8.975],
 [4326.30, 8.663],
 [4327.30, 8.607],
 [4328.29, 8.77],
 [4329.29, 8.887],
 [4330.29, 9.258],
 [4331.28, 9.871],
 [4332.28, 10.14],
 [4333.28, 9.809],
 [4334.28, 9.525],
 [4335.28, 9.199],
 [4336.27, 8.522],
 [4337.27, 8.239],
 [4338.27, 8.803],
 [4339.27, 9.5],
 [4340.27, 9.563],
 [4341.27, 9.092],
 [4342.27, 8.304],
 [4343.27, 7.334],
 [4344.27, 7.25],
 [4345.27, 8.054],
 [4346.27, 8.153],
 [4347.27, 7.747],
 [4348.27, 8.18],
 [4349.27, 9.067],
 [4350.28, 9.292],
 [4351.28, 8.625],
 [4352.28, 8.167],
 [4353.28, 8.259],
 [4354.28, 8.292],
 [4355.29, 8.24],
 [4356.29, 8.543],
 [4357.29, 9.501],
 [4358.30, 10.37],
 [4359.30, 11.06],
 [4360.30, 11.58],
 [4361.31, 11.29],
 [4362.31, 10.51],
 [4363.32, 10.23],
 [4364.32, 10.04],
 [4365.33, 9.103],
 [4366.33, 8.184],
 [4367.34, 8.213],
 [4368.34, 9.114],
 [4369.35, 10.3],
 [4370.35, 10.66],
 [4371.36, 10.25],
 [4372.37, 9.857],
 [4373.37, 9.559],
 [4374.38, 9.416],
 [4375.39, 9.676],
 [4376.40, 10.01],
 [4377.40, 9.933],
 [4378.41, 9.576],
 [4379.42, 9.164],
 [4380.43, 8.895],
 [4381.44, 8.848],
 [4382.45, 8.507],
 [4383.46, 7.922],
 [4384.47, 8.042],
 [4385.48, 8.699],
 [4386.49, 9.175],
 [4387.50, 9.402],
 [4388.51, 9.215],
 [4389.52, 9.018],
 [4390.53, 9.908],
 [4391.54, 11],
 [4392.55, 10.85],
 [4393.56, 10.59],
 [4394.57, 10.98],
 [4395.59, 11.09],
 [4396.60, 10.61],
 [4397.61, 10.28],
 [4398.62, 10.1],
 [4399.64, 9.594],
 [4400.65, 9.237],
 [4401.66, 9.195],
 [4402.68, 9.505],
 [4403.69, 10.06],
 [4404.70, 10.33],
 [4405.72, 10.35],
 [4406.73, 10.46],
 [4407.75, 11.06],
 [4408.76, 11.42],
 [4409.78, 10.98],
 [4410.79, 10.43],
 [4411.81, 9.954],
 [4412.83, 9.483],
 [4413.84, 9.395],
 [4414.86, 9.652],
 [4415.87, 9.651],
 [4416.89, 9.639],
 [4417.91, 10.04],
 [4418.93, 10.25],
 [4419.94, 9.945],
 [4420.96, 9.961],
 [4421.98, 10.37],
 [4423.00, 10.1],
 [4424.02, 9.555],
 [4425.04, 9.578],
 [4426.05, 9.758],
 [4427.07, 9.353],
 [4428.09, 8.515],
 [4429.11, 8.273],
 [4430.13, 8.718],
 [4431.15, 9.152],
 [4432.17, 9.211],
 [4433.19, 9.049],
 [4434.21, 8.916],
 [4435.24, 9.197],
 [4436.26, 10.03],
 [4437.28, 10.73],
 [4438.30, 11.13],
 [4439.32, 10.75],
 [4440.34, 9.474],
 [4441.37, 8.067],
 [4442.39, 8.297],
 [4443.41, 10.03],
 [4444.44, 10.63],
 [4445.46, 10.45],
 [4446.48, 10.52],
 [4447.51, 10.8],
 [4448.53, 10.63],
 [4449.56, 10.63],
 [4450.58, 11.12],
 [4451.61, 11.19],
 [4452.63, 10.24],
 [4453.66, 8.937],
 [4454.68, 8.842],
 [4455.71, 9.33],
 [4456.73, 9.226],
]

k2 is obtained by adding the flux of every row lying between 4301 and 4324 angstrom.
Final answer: 194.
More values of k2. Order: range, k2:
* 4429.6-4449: 186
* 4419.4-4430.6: 104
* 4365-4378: 124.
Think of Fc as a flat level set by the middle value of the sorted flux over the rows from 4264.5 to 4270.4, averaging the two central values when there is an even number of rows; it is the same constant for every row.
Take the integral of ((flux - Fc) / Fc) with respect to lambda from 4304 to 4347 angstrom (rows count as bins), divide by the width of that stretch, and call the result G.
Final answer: -0.07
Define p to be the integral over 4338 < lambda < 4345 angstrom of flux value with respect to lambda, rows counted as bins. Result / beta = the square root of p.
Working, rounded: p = 60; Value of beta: 7.7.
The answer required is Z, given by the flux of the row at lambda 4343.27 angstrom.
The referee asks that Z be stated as 7.334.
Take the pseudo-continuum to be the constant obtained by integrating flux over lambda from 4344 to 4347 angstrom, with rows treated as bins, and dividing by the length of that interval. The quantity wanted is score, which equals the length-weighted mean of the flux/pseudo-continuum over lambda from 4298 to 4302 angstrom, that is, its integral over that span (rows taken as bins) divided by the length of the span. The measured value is 0.98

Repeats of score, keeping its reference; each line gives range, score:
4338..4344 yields 1.11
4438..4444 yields 1.22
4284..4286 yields 1.27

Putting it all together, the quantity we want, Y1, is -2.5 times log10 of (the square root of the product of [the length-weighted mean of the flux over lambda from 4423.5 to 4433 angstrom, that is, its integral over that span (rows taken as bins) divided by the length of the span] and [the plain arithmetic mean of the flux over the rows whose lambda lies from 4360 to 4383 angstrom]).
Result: -2.43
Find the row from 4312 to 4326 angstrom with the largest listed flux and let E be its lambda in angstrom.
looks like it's 4317.34 angstrom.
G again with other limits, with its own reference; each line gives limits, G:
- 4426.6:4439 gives 0.00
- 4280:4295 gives 0.02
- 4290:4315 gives -0.10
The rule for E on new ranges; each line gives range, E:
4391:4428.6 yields 4408.76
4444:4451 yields 4450.58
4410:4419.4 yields 4410.79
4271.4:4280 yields 4279.73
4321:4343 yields 4332.28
